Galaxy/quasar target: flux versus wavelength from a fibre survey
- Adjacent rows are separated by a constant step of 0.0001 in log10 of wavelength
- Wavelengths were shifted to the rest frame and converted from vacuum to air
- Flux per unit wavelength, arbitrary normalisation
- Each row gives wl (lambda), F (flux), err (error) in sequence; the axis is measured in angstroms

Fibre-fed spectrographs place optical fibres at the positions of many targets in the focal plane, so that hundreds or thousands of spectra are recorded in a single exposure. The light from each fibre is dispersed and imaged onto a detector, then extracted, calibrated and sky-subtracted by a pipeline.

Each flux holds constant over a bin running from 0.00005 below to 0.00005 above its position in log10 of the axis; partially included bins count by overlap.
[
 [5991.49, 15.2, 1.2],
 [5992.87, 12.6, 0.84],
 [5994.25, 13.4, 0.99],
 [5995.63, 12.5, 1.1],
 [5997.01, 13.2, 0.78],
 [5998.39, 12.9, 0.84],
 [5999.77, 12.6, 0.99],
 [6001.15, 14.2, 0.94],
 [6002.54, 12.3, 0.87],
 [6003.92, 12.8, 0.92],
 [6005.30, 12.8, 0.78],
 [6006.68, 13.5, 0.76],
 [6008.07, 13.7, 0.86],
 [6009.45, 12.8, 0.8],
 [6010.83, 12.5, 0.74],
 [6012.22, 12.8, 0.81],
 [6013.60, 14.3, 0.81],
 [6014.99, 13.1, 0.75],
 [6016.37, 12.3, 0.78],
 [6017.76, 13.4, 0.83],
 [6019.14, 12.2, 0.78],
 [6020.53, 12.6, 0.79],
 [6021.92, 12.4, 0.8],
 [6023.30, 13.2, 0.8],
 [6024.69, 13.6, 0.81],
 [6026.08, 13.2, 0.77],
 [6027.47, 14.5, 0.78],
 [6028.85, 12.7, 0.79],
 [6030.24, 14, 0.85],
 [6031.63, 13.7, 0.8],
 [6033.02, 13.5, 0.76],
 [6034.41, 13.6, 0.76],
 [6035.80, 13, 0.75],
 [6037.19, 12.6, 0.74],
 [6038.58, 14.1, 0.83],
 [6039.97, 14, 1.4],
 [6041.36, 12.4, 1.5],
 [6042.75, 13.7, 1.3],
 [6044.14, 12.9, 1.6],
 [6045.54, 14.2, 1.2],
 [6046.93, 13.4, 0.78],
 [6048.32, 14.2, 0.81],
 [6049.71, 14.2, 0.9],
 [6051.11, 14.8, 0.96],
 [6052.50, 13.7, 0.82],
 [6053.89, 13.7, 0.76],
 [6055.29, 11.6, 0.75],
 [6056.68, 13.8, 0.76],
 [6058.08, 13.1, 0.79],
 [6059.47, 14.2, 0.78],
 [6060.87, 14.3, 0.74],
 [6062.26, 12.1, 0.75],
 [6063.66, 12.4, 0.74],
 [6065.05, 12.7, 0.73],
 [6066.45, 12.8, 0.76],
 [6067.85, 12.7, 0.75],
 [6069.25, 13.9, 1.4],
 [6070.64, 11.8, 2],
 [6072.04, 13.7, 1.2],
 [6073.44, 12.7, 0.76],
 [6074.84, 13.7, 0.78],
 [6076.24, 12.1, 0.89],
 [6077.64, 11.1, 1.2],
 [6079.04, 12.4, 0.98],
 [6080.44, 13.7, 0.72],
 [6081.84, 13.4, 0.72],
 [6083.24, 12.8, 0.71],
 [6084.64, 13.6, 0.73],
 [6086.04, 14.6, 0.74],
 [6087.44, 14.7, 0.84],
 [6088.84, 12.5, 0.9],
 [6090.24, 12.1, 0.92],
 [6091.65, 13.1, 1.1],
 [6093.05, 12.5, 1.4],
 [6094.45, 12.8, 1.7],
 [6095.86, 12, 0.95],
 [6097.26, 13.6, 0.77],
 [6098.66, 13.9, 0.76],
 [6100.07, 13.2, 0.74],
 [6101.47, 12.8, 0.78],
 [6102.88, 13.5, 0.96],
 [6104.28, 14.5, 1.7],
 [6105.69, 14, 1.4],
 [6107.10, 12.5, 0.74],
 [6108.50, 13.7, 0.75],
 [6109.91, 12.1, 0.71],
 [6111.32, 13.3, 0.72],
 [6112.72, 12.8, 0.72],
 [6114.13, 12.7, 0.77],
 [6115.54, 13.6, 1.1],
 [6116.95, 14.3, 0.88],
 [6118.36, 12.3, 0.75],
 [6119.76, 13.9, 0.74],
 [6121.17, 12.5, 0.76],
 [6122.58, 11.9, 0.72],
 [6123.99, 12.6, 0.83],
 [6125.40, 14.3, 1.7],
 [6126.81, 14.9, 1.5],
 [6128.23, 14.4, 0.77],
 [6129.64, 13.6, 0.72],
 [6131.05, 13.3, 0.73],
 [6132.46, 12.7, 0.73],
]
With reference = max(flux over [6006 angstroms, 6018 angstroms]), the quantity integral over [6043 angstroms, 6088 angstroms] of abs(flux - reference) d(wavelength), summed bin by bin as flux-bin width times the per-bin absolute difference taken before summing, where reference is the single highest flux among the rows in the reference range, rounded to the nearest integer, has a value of 49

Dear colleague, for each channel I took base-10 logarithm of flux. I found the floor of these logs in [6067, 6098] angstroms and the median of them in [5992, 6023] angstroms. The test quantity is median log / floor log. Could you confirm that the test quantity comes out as 1.06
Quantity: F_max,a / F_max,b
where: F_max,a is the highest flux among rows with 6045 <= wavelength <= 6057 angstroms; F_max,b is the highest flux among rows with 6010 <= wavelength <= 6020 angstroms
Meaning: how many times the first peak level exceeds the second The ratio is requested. 1.03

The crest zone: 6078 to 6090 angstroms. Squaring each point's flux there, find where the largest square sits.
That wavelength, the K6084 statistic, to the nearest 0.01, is 6087.44 angstroms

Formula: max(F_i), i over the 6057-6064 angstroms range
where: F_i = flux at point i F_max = 14.3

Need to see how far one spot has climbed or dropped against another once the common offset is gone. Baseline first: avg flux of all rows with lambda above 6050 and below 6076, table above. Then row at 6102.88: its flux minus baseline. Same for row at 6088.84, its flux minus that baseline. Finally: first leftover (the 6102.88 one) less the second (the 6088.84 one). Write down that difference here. 1.0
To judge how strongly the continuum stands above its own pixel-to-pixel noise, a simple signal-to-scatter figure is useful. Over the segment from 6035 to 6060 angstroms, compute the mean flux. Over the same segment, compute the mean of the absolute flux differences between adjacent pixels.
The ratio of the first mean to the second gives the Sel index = 14.0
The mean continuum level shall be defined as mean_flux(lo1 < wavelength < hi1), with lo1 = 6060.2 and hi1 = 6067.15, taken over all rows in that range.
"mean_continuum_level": 12.86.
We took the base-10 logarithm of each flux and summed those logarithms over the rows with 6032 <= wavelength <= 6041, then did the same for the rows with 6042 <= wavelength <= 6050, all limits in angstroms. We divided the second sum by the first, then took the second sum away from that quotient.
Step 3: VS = -5.82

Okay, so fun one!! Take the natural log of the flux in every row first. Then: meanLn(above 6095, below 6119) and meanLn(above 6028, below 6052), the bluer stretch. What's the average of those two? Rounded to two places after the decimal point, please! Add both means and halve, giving 2.59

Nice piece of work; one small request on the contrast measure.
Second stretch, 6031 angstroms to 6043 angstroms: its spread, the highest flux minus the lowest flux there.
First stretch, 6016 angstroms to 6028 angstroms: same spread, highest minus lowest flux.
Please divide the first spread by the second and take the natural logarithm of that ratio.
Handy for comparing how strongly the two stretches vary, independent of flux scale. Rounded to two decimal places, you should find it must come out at 0.30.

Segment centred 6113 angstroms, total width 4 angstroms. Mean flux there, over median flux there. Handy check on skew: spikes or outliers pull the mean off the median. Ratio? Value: 1.01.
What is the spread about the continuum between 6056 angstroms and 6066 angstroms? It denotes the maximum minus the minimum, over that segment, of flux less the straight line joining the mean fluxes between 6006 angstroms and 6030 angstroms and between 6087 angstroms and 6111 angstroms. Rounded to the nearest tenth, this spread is 2.2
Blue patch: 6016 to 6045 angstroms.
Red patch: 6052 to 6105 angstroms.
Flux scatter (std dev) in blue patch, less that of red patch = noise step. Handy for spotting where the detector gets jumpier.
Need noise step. -0.21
